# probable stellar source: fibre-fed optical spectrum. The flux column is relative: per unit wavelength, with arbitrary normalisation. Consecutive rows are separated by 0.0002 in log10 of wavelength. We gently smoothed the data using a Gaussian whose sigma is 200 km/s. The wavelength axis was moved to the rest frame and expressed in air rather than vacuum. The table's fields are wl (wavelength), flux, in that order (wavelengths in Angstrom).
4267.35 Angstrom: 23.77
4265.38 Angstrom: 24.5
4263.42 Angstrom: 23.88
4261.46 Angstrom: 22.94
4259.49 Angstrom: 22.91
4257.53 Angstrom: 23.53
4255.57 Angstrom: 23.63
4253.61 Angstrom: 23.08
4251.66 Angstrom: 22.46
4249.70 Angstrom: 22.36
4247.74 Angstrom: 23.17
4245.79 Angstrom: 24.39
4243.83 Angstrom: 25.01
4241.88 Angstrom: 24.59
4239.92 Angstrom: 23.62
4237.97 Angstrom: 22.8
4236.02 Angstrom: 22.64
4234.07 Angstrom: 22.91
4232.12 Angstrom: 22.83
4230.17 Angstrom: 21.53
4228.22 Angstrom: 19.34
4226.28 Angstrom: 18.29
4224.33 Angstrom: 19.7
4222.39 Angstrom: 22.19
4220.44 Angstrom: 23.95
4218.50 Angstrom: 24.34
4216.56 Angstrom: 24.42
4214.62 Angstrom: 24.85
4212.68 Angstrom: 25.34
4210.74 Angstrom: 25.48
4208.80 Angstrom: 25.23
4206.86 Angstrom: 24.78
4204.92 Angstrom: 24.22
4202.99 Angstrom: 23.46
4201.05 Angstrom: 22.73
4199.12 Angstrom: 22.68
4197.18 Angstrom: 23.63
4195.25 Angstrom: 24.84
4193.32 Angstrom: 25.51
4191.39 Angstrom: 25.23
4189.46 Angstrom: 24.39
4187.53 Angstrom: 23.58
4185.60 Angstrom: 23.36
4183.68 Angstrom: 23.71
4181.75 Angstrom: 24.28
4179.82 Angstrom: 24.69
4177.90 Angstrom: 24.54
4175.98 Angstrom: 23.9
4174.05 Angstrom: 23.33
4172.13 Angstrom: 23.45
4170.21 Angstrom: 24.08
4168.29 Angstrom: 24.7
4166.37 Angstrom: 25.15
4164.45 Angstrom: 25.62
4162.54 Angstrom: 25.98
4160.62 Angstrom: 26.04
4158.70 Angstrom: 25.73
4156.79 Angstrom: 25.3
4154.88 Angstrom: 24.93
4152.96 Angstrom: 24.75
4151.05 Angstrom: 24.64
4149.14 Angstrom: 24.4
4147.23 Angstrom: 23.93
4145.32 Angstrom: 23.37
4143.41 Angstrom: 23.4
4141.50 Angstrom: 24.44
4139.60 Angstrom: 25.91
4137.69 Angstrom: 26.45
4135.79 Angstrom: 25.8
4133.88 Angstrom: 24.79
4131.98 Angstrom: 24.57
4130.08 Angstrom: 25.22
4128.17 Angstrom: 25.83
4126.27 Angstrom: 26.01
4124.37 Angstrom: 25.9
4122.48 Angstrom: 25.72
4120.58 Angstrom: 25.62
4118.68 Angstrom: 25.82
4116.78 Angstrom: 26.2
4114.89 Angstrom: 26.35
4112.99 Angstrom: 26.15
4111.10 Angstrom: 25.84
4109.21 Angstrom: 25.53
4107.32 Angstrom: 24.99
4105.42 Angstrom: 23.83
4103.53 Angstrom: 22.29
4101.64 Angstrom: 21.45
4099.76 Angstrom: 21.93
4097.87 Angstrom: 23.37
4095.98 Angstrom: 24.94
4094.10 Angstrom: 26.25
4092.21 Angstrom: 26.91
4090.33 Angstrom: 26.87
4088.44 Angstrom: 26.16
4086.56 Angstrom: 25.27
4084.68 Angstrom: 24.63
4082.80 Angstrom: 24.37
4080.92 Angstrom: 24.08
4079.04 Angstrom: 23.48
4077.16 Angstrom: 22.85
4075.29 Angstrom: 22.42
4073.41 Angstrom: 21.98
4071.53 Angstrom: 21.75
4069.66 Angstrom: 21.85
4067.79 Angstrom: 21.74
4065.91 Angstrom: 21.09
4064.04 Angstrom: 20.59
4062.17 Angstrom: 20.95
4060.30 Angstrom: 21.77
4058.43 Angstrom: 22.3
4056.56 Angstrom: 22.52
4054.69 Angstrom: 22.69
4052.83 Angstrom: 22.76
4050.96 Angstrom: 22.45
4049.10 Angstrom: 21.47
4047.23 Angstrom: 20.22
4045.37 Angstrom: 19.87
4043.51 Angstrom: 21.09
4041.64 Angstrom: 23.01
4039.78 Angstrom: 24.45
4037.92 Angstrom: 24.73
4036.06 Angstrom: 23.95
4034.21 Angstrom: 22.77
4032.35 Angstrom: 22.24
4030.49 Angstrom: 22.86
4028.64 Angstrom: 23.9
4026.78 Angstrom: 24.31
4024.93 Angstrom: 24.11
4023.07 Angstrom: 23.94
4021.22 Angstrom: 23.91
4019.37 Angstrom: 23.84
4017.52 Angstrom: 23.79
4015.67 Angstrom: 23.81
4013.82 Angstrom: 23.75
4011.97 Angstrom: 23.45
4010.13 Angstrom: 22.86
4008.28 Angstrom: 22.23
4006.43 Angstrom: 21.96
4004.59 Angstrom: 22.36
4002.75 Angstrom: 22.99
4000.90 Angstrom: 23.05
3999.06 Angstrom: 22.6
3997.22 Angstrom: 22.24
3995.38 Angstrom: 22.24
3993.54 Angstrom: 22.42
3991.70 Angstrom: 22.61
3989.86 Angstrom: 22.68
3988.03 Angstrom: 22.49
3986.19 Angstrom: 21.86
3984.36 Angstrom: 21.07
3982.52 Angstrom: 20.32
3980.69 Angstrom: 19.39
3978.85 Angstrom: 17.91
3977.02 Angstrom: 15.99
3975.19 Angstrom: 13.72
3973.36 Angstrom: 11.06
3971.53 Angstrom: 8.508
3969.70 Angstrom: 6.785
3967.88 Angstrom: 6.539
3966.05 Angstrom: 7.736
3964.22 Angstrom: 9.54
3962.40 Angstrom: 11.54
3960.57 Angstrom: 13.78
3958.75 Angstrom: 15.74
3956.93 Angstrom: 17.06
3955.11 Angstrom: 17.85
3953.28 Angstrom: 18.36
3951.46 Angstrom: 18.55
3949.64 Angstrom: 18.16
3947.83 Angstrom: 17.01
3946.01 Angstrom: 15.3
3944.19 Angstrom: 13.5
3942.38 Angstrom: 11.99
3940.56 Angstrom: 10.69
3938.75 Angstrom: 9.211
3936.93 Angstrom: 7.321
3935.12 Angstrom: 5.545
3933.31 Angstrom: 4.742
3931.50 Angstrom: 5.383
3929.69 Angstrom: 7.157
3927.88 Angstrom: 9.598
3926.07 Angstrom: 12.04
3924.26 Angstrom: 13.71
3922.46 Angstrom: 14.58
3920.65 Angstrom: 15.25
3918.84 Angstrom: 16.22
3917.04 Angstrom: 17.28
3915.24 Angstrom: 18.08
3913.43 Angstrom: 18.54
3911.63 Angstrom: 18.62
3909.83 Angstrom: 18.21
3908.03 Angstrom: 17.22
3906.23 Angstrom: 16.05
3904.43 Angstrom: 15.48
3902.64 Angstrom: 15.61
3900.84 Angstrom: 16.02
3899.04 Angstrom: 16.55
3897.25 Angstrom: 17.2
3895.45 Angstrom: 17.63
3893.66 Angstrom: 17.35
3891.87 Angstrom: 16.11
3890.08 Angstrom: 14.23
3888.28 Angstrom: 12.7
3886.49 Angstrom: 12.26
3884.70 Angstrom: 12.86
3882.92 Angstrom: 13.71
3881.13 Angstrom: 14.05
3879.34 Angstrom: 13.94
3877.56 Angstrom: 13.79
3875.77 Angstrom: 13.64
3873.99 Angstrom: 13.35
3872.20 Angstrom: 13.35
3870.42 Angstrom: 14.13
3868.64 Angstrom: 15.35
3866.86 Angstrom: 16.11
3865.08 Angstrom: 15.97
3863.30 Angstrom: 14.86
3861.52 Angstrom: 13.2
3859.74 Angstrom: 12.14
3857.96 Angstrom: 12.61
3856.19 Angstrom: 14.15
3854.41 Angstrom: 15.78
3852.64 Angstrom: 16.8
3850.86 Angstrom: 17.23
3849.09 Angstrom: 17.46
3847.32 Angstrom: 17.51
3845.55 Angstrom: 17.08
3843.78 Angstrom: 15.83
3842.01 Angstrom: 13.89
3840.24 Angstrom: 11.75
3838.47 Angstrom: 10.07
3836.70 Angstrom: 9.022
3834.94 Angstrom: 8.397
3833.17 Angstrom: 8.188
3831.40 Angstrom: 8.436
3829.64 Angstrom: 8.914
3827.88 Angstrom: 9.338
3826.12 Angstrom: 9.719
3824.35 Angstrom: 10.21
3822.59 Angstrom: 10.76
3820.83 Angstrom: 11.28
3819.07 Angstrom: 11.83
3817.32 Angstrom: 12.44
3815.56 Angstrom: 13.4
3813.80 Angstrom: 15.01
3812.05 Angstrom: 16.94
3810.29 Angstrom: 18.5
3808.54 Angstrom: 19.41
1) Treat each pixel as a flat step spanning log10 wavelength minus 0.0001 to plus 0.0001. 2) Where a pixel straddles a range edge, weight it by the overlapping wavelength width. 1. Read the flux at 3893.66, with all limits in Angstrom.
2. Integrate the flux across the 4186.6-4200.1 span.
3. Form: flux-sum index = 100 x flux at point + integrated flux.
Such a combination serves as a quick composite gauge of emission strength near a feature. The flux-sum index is 2063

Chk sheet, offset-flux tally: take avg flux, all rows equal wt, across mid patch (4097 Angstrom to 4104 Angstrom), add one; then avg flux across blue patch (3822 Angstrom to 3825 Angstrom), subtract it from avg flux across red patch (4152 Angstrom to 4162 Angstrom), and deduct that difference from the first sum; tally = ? 8.4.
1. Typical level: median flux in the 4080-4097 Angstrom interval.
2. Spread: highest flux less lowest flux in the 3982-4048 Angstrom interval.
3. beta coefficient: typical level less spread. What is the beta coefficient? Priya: 20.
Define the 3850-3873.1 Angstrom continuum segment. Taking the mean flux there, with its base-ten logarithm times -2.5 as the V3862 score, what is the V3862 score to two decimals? -2.92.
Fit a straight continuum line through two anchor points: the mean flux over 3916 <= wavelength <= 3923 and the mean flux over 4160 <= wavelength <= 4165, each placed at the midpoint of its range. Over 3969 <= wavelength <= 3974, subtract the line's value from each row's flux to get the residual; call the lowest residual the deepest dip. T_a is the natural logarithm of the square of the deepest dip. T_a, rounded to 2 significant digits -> 4.8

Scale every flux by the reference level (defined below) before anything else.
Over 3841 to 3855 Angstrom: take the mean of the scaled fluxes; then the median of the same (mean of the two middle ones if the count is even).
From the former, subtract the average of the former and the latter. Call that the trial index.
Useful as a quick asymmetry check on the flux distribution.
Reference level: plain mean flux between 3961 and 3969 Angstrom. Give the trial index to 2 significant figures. -0.028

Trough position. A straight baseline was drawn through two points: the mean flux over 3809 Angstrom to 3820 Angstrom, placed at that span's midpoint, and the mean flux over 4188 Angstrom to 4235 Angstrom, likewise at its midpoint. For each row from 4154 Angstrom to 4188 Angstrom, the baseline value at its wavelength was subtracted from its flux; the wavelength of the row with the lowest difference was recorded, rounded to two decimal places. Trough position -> 4185.60 Angstrom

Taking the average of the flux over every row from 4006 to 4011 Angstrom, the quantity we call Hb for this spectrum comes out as 22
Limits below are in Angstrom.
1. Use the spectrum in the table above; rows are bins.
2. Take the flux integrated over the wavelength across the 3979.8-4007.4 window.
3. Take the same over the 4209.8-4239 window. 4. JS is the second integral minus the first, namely 55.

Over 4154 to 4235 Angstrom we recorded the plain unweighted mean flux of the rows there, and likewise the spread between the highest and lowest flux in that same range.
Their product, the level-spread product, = 185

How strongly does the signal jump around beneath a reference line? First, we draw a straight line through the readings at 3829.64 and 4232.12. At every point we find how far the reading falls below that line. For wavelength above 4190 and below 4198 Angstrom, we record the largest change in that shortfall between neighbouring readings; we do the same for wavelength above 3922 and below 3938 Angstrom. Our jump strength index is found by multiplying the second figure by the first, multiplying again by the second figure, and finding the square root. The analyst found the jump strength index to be 2.8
